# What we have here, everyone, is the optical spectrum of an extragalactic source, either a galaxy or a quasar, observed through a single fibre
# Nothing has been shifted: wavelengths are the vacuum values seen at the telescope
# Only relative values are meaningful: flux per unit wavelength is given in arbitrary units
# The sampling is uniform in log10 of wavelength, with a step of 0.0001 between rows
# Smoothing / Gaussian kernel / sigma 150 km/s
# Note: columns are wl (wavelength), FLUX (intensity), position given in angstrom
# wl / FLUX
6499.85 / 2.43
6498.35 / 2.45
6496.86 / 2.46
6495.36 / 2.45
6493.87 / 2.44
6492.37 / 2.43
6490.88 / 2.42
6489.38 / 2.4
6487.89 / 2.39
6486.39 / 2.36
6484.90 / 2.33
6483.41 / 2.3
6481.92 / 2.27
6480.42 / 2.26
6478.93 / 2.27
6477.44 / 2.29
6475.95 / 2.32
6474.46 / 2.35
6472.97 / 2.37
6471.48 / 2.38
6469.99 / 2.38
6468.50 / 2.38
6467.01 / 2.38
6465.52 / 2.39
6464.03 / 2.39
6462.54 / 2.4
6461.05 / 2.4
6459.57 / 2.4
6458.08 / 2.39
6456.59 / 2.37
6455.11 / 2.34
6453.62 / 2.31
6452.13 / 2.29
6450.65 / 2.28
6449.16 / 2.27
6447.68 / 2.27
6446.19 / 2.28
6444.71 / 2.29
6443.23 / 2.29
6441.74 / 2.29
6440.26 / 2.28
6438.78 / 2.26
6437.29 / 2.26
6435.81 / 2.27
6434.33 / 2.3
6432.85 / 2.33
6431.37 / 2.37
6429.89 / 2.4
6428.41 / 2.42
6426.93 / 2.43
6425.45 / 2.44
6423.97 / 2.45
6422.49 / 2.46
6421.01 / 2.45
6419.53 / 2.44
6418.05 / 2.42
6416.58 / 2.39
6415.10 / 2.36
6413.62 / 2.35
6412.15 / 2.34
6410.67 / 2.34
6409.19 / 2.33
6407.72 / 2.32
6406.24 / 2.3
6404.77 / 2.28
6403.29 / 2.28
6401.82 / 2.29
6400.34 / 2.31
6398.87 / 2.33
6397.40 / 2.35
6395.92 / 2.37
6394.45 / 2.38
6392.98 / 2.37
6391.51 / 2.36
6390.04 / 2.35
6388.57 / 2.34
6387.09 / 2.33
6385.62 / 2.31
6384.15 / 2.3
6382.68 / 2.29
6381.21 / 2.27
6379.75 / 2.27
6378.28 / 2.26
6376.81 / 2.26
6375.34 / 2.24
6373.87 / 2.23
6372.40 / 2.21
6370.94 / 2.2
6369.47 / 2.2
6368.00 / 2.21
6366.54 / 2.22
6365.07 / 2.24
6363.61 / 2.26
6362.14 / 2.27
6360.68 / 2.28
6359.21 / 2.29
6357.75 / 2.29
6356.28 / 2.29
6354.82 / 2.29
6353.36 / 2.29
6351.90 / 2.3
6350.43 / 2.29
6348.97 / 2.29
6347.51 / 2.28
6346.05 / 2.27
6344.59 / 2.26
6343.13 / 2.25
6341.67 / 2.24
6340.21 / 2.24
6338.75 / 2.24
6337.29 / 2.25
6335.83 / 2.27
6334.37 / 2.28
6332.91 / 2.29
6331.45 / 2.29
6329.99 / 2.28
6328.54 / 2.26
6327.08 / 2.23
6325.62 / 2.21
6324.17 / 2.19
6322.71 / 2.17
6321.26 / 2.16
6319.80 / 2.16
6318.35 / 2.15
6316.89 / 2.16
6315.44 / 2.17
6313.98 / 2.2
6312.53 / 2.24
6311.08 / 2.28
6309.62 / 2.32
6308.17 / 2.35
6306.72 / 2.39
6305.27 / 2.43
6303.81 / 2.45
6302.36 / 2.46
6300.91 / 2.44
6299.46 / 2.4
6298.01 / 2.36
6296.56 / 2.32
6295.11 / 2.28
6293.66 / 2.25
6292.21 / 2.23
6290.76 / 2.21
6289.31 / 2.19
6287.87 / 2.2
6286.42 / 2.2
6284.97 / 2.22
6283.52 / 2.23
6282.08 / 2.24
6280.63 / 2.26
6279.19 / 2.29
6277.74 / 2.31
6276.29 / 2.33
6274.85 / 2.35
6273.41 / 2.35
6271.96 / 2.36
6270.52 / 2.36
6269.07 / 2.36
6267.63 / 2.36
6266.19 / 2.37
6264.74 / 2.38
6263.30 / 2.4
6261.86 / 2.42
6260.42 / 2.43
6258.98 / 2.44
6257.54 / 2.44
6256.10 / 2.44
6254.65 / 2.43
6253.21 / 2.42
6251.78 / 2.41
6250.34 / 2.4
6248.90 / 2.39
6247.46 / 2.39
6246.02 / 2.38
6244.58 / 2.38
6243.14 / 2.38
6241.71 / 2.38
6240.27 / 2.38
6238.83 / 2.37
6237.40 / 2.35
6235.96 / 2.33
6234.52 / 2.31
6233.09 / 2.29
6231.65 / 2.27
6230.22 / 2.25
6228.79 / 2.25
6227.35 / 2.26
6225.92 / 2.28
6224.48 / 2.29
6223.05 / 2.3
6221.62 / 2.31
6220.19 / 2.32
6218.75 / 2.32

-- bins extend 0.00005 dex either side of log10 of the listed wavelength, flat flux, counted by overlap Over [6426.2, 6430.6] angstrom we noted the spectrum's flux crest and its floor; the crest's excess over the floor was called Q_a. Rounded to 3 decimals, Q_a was 0.030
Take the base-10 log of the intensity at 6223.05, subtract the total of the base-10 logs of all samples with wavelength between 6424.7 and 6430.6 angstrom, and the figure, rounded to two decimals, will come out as -1.18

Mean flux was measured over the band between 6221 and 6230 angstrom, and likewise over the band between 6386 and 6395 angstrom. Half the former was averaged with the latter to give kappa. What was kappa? 1.75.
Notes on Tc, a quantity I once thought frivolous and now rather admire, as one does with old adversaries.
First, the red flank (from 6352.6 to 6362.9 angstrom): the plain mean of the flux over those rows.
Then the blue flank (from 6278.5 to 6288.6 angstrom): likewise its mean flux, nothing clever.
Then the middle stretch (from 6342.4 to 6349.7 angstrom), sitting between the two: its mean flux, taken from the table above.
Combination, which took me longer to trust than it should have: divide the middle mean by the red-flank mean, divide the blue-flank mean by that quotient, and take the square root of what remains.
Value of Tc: 1.50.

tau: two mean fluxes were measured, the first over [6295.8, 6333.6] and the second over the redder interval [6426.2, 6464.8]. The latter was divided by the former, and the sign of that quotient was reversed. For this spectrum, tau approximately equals -1.02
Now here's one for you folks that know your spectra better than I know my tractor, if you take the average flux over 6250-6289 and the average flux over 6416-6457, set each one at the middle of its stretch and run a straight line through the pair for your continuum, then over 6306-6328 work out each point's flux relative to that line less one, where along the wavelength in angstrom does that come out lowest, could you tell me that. 6318.35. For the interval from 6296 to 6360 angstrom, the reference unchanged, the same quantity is 6318.35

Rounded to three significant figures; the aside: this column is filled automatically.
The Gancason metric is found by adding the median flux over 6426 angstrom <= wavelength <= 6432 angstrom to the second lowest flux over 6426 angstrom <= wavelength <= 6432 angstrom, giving 4.81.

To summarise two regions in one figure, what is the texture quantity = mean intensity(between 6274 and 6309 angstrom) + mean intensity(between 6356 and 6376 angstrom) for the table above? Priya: 4.55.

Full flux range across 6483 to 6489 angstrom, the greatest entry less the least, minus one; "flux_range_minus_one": -0.910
